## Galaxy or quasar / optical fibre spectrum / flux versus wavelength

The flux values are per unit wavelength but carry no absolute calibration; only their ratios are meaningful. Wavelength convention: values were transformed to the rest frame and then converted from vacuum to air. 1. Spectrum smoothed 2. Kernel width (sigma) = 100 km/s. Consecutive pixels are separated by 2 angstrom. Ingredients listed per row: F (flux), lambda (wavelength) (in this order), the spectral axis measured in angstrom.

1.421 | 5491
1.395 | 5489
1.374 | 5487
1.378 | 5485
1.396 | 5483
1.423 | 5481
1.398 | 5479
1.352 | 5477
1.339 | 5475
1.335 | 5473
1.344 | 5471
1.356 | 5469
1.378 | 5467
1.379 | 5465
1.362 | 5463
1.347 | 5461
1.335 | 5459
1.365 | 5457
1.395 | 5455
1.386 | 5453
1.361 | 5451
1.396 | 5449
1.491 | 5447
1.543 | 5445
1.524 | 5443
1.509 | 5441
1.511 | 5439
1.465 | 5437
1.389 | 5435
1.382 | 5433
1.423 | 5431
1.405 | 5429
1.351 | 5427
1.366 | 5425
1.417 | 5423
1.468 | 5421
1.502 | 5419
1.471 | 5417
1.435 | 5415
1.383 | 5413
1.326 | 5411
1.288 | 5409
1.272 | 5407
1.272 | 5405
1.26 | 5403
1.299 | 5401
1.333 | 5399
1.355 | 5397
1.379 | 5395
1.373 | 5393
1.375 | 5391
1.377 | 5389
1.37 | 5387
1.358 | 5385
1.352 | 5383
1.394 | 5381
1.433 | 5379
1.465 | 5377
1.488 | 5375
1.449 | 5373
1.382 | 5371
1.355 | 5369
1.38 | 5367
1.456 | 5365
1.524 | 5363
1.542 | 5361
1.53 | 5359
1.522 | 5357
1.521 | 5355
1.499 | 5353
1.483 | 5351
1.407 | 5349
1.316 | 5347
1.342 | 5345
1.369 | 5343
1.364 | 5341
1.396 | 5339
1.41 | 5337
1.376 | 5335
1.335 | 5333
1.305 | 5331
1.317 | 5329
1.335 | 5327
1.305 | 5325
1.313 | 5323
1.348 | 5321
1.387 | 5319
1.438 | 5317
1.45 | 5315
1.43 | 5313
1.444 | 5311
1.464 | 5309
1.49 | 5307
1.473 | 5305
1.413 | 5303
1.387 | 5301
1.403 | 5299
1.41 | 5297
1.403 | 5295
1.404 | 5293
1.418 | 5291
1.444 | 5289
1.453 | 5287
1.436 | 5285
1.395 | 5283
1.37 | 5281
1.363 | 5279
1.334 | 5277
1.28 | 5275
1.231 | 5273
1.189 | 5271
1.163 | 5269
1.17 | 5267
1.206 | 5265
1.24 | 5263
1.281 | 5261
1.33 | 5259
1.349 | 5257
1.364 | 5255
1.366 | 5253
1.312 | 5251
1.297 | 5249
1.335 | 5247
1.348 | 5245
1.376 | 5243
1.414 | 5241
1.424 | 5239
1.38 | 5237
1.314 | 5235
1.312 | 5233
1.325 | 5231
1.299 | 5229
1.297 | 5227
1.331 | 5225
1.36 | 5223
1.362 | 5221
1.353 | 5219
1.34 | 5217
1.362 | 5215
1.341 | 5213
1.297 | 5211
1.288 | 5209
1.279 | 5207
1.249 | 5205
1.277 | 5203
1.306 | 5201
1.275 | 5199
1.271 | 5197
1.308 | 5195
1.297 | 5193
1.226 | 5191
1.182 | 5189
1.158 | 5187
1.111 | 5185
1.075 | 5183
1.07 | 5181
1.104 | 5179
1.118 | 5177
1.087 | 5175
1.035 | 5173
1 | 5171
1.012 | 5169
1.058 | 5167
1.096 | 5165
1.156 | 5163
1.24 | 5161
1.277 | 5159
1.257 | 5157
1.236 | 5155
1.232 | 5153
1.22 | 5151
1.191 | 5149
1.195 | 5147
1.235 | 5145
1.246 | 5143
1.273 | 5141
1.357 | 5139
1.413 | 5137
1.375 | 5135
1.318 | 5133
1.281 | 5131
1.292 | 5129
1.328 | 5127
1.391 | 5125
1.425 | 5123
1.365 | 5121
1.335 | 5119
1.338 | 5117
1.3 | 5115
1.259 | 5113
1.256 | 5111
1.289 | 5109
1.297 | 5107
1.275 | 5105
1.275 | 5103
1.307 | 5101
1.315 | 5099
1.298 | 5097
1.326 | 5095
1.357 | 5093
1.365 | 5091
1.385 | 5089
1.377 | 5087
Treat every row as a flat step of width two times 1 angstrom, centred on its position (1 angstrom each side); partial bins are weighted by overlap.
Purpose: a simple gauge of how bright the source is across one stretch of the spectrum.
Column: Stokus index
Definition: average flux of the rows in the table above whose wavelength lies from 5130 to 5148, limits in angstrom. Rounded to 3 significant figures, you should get 1.30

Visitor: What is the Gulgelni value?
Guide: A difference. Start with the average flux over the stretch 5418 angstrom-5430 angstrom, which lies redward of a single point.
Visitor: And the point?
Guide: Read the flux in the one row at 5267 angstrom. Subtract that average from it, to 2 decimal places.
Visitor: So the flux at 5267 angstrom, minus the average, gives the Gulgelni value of -0.25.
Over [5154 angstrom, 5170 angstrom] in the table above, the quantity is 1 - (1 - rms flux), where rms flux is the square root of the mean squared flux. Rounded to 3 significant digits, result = 1.17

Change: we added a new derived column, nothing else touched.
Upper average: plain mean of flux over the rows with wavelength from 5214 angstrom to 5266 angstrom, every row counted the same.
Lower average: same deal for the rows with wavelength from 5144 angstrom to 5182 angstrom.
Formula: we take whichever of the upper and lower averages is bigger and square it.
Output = 1.78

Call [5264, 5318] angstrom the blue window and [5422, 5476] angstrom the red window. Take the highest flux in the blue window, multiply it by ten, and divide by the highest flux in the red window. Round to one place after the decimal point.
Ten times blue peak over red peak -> 9.7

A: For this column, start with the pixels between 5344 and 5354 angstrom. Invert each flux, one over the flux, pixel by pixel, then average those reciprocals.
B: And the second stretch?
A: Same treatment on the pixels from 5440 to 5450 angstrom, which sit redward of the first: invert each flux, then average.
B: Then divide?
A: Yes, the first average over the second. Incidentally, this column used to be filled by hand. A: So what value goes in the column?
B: 1.06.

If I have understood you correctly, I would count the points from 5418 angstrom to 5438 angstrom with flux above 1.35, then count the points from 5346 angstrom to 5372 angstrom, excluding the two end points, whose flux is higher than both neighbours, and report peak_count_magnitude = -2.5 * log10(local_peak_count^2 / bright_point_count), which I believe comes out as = 2.5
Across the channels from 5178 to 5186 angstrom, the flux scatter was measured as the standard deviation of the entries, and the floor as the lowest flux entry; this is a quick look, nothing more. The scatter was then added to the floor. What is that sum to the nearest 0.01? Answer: 1.09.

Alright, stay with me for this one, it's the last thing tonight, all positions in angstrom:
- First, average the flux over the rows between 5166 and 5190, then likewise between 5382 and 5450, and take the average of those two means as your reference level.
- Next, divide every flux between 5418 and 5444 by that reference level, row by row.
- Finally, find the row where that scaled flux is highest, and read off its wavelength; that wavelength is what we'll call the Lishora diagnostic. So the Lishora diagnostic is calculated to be 5443 angstrom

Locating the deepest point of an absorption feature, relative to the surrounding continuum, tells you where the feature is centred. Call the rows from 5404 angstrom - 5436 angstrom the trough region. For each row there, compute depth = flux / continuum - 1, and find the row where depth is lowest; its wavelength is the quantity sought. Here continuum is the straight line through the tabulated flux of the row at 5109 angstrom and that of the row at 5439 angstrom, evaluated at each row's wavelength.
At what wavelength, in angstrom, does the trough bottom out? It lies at 5407 angstrom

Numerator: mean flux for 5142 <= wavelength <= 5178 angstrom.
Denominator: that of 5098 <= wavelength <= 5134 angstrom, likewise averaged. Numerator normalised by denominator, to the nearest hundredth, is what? 0.88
